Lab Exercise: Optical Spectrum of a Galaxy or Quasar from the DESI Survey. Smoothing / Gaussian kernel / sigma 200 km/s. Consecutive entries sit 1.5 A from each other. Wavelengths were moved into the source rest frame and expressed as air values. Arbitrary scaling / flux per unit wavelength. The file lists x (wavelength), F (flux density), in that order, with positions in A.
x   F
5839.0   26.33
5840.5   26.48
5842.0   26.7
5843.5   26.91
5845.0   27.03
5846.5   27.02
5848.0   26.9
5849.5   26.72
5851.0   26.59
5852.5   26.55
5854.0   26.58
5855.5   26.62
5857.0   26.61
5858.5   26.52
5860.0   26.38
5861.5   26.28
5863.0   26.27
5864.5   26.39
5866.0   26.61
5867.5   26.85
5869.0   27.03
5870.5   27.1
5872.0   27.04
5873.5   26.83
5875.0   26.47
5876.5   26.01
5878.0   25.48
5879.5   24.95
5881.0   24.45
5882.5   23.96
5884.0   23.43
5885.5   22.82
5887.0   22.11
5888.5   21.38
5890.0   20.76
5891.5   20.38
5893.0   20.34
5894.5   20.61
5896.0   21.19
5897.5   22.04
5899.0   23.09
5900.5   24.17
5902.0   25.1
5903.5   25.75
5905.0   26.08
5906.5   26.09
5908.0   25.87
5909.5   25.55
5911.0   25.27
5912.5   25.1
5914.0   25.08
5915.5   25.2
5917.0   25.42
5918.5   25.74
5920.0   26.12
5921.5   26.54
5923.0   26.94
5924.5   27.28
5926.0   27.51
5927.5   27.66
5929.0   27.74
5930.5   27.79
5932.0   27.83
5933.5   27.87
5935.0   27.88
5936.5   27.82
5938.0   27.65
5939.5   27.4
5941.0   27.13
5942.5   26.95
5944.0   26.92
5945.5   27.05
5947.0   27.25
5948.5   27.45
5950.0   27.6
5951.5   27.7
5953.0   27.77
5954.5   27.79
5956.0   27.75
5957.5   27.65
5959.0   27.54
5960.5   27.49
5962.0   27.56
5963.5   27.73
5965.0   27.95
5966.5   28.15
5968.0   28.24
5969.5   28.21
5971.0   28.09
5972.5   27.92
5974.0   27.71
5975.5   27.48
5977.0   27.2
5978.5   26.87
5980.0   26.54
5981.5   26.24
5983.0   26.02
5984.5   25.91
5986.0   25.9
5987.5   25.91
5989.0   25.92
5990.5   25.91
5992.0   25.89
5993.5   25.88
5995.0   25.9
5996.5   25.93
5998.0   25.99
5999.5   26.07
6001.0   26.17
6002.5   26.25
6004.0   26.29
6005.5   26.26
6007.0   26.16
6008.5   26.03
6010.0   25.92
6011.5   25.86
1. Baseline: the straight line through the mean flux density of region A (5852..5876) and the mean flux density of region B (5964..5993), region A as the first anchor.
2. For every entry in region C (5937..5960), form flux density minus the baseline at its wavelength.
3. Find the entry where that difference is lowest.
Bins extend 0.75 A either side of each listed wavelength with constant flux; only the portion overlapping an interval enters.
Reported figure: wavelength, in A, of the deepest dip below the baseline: 5944.0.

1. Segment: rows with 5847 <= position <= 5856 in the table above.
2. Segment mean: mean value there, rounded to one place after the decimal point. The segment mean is 26.7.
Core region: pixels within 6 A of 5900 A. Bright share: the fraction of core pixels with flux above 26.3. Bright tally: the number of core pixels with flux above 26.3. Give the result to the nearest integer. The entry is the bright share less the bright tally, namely 0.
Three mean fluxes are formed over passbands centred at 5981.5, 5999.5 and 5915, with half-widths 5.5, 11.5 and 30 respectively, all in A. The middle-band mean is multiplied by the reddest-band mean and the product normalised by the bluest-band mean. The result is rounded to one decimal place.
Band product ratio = 27.2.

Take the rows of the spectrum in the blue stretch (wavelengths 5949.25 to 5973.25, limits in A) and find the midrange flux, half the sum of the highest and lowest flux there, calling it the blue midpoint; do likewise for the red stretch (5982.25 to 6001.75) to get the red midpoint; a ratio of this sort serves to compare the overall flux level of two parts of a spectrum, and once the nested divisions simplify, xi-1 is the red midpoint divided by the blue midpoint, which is 0.93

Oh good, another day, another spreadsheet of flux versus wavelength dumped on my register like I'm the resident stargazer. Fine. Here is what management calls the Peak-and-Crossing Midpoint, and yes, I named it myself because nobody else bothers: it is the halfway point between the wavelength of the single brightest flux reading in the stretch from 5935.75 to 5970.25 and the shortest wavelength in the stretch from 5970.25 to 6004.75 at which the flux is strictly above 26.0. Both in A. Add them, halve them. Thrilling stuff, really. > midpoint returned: 5969.5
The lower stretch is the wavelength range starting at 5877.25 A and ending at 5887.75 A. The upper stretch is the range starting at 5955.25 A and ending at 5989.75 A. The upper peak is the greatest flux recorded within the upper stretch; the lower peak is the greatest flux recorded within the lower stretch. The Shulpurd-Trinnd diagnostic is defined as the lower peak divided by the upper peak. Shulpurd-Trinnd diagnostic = 0.90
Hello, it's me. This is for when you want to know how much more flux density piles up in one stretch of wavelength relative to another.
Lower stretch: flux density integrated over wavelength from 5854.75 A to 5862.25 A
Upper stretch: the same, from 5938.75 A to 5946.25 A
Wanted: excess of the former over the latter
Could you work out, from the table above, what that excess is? -5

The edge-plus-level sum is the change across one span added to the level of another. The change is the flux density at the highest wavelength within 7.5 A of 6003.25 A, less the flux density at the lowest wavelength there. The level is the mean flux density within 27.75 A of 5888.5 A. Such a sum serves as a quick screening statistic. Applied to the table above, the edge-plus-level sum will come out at 24.6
